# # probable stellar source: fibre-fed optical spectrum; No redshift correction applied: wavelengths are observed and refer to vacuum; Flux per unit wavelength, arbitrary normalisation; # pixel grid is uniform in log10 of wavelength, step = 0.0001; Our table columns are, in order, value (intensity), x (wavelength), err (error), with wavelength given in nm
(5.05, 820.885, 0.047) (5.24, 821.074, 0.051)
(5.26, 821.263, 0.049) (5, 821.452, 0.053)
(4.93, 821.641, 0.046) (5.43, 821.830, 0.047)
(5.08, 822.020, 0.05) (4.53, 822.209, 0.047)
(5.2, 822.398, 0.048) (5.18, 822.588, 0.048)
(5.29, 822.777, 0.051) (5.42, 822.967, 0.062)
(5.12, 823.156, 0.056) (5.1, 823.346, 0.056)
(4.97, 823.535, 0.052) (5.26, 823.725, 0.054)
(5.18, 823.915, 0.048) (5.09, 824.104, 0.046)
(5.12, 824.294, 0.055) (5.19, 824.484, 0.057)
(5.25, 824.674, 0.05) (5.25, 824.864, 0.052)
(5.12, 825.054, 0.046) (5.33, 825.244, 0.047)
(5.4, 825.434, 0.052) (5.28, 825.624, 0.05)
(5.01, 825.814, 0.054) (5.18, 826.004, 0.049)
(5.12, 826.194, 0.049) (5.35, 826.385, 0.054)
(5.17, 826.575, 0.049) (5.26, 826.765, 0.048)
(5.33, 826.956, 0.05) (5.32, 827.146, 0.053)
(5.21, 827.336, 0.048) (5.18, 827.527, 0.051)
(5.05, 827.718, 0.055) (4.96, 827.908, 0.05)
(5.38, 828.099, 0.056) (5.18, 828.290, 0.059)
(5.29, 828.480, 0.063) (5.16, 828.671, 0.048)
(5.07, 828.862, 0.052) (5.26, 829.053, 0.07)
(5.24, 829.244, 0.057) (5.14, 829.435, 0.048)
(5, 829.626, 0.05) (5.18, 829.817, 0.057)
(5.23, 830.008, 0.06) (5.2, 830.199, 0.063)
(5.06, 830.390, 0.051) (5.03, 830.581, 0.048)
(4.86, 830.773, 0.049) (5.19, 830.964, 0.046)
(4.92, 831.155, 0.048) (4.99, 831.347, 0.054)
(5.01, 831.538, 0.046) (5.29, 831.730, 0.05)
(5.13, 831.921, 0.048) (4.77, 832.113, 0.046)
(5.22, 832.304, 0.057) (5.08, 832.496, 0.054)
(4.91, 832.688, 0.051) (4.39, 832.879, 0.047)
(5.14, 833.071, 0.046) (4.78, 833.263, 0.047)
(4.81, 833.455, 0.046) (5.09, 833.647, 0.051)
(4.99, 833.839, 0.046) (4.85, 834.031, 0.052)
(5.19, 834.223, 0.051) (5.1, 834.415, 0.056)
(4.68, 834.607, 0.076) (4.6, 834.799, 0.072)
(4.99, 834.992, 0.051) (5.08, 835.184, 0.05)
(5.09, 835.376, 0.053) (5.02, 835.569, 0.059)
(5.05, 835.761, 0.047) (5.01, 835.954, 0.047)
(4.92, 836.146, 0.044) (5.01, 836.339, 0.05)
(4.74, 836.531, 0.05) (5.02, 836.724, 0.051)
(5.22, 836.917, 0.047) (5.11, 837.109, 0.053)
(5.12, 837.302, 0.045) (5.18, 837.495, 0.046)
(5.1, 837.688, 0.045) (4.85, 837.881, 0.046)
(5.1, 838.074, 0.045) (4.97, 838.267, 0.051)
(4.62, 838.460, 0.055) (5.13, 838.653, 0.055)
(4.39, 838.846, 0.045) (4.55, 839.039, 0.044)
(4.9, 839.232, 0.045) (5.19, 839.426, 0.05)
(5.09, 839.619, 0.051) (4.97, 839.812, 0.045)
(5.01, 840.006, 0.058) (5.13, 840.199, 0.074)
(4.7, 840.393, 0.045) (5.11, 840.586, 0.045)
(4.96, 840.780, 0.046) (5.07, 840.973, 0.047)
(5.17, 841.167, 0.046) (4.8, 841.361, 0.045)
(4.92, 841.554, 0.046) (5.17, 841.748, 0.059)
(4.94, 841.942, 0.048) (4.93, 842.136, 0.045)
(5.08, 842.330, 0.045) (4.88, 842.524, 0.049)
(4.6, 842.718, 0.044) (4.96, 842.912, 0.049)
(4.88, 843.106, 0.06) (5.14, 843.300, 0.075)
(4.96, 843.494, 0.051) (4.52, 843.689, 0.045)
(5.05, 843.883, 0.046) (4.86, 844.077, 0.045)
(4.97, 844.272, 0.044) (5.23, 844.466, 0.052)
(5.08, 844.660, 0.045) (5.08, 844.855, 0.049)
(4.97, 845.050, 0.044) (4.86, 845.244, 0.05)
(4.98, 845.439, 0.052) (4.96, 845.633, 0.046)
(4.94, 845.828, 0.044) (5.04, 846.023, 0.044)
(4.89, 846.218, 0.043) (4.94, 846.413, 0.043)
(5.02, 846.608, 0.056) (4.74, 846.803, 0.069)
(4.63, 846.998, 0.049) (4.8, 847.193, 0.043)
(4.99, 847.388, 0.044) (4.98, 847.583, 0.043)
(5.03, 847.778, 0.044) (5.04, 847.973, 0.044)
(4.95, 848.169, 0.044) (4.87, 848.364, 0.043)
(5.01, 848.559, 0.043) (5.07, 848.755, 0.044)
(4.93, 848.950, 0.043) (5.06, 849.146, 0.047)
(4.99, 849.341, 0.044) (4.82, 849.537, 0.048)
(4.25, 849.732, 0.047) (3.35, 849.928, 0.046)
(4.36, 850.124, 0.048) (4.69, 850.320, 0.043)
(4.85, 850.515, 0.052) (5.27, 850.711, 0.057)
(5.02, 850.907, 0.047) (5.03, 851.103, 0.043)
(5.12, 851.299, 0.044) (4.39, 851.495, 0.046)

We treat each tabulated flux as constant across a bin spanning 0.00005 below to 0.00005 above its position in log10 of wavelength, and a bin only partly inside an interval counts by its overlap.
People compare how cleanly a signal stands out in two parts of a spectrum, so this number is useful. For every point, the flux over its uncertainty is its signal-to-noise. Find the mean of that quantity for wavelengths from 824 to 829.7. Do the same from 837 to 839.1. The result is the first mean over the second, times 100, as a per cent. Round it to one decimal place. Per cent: 97.5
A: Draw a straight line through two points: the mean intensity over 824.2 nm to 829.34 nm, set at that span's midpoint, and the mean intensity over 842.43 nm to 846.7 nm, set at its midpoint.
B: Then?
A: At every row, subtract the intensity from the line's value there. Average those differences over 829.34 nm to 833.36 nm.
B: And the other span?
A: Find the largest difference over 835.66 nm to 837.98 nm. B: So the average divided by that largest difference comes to 0.360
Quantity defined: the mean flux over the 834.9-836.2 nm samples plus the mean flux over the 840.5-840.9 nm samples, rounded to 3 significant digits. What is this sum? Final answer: 10.1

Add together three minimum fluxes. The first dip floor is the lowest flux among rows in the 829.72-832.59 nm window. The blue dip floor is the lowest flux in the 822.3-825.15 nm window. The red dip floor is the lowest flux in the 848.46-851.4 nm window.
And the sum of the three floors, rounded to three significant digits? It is 13.1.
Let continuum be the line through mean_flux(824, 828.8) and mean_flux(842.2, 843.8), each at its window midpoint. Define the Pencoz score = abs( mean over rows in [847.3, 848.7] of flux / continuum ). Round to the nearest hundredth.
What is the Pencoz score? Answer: 1.04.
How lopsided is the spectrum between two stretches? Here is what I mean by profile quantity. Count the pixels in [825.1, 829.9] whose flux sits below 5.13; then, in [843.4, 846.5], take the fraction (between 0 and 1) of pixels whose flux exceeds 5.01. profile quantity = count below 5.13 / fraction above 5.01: 19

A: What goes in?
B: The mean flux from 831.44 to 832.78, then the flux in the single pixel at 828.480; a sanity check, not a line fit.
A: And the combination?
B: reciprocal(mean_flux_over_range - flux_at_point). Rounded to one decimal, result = -4.3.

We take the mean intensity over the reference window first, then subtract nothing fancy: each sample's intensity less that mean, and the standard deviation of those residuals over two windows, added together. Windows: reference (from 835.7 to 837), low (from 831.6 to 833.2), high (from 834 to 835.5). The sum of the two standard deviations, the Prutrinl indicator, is 0.5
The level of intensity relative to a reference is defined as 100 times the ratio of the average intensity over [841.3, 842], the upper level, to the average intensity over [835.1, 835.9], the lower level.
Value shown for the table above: 98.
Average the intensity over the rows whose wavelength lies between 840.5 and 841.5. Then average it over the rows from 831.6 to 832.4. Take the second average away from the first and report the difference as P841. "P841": -0.08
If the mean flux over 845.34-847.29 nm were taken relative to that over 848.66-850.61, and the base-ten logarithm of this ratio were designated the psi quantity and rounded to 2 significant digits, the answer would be 0.023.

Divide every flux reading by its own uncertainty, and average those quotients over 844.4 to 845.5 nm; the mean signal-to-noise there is 104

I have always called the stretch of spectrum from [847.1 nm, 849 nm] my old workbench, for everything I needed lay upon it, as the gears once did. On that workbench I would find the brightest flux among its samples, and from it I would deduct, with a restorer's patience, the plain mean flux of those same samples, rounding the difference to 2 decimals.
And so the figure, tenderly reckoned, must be 0.10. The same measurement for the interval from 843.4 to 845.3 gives 0.27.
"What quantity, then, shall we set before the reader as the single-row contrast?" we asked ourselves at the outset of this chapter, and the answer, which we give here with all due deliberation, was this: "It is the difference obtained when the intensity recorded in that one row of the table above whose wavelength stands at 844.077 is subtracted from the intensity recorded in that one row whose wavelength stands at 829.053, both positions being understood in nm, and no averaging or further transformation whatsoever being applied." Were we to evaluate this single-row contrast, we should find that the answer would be 0.4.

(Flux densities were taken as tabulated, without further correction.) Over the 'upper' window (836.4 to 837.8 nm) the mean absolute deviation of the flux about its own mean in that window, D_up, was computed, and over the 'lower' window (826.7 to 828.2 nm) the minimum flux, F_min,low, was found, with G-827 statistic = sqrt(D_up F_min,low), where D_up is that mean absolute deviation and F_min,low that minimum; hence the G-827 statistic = 0.73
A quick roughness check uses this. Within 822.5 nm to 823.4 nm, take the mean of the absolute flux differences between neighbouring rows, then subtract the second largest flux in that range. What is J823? -5.15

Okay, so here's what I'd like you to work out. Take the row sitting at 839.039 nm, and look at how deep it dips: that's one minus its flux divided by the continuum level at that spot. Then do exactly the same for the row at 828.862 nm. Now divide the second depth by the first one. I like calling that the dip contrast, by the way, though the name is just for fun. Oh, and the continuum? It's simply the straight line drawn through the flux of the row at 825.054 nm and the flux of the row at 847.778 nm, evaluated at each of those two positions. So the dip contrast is 0.1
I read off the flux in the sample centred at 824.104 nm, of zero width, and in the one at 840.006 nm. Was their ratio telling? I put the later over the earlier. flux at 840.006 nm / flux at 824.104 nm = 0.98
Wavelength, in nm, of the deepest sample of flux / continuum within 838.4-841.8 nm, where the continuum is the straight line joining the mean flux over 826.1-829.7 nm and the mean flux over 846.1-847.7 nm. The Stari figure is 838.846 nm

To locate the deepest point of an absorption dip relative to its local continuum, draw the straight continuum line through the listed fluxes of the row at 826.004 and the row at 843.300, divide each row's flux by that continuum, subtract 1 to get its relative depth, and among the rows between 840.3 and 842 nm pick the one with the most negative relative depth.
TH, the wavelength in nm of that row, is 840.393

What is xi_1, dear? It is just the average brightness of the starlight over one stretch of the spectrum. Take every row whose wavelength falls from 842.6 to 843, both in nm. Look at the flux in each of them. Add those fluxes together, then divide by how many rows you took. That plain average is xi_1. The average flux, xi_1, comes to 4.78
